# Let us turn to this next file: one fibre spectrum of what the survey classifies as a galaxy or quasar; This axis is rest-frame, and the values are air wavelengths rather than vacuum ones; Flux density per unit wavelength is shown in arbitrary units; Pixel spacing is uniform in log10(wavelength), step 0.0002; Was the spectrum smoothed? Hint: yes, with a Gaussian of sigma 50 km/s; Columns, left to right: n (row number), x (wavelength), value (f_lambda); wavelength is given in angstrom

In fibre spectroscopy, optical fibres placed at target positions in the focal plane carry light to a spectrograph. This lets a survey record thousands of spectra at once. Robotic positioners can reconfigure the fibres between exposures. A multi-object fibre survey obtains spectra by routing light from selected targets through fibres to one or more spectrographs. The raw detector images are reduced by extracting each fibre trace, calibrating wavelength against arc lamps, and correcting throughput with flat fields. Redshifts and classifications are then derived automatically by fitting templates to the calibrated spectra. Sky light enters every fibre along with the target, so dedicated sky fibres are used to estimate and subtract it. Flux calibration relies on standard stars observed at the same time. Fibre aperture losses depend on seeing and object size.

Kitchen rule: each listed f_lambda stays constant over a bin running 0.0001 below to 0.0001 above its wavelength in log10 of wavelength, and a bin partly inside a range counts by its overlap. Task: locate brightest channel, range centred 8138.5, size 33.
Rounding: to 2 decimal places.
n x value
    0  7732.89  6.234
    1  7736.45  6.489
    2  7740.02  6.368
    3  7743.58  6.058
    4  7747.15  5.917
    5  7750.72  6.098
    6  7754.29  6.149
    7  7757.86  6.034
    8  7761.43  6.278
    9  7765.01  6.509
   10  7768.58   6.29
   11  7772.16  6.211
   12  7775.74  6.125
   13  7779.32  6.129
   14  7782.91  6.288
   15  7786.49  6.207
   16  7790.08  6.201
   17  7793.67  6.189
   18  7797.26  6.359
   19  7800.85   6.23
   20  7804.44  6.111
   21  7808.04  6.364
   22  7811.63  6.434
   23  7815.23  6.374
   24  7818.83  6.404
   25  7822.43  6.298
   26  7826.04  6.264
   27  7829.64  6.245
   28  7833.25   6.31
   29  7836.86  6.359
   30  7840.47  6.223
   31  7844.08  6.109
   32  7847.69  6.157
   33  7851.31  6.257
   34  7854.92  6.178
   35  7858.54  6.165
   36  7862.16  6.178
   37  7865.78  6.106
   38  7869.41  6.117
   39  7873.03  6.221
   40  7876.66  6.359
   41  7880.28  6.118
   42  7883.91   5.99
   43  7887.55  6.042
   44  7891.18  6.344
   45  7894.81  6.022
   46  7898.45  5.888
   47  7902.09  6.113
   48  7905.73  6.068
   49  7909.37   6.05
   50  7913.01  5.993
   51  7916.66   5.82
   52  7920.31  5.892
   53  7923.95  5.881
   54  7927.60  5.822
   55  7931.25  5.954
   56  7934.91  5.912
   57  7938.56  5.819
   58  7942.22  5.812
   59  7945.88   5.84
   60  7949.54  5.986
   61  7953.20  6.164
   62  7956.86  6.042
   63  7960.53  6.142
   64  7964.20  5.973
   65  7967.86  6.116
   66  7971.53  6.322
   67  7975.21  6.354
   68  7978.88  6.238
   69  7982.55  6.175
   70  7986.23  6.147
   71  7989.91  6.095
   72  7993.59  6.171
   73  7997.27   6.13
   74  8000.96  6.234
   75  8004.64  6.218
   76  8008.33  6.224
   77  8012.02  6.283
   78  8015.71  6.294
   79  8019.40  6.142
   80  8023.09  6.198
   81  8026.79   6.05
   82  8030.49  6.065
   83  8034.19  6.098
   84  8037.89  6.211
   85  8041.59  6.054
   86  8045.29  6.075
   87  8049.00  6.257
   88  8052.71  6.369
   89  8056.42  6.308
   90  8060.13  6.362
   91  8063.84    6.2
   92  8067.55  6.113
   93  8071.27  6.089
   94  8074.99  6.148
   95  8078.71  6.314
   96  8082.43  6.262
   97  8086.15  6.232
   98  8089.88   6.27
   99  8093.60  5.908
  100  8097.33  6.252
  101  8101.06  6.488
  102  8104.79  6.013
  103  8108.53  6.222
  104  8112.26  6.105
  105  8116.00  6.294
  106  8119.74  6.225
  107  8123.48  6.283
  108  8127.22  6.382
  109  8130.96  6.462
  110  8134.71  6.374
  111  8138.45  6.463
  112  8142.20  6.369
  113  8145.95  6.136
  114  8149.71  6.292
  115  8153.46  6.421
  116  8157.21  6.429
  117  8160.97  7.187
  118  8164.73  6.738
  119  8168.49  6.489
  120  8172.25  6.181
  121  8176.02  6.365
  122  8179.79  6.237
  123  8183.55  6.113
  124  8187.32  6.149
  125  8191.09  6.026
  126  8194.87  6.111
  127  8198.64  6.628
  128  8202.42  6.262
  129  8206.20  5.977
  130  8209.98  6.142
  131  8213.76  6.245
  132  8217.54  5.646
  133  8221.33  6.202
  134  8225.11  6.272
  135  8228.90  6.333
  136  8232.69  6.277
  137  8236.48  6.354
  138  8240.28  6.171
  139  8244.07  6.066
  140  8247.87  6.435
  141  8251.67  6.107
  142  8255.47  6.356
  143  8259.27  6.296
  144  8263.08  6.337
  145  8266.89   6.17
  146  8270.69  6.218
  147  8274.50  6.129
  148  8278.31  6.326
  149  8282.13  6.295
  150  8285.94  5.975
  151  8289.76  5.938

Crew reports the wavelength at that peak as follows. 8138.45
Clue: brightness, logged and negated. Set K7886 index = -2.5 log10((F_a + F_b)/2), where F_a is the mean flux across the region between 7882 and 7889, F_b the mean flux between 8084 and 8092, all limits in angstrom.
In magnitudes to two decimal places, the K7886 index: -1.97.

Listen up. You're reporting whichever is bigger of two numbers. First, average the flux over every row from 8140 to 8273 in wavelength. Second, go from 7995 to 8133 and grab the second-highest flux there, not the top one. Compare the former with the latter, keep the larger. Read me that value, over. 6.46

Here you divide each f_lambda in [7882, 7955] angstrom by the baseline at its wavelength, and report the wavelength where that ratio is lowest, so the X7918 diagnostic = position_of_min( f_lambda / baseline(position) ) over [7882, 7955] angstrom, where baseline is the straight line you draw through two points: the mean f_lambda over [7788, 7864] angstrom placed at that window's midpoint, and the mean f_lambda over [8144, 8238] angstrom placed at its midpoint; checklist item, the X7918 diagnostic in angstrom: 7942.22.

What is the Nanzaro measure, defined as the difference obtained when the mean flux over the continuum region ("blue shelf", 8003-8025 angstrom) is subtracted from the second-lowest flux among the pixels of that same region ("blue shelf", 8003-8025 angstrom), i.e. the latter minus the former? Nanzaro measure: -0.03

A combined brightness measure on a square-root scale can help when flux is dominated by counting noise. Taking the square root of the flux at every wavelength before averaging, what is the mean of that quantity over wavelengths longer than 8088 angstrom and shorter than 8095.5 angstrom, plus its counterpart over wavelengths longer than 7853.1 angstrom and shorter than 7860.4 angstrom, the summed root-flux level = 4.95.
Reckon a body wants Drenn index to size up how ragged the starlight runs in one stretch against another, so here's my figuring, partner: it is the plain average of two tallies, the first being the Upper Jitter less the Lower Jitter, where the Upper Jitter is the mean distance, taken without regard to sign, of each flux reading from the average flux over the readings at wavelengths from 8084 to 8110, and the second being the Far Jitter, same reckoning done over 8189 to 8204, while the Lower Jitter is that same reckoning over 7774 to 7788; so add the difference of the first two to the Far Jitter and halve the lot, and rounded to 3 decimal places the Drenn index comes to 0.132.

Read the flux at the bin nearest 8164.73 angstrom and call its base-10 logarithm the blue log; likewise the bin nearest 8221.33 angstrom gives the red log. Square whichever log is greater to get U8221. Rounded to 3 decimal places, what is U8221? 0.686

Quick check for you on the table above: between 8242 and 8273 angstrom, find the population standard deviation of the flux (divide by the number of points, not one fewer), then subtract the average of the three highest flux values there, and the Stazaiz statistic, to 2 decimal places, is -6.26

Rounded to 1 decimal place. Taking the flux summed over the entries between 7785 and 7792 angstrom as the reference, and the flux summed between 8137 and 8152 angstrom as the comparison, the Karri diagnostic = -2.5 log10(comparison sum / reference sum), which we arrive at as -0.8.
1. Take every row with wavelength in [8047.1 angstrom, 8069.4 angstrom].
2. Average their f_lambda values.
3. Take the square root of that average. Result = 2.50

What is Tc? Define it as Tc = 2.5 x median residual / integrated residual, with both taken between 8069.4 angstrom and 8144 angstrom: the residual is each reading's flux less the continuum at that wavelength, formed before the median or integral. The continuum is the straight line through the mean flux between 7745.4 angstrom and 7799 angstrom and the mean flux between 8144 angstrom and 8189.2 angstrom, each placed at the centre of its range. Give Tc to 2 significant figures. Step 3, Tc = 0.028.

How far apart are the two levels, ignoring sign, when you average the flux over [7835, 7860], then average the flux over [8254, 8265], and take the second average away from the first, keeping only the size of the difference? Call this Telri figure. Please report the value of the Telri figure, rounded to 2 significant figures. 0.12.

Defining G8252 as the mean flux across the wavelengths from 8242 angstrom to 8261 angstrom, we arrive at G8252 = 6.25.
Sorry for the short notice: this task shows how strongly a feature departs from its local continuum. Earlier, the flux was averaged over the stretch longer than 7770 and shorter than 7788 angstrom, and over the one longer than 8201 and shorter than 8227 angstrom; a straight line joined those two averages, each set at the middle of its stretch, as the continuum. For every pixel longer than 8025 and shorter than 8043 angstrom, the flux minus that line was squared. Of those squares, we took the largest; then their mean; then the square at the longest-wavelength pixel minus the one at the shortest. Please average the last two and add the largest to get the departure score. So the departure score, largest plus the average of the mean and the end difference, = 0.01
